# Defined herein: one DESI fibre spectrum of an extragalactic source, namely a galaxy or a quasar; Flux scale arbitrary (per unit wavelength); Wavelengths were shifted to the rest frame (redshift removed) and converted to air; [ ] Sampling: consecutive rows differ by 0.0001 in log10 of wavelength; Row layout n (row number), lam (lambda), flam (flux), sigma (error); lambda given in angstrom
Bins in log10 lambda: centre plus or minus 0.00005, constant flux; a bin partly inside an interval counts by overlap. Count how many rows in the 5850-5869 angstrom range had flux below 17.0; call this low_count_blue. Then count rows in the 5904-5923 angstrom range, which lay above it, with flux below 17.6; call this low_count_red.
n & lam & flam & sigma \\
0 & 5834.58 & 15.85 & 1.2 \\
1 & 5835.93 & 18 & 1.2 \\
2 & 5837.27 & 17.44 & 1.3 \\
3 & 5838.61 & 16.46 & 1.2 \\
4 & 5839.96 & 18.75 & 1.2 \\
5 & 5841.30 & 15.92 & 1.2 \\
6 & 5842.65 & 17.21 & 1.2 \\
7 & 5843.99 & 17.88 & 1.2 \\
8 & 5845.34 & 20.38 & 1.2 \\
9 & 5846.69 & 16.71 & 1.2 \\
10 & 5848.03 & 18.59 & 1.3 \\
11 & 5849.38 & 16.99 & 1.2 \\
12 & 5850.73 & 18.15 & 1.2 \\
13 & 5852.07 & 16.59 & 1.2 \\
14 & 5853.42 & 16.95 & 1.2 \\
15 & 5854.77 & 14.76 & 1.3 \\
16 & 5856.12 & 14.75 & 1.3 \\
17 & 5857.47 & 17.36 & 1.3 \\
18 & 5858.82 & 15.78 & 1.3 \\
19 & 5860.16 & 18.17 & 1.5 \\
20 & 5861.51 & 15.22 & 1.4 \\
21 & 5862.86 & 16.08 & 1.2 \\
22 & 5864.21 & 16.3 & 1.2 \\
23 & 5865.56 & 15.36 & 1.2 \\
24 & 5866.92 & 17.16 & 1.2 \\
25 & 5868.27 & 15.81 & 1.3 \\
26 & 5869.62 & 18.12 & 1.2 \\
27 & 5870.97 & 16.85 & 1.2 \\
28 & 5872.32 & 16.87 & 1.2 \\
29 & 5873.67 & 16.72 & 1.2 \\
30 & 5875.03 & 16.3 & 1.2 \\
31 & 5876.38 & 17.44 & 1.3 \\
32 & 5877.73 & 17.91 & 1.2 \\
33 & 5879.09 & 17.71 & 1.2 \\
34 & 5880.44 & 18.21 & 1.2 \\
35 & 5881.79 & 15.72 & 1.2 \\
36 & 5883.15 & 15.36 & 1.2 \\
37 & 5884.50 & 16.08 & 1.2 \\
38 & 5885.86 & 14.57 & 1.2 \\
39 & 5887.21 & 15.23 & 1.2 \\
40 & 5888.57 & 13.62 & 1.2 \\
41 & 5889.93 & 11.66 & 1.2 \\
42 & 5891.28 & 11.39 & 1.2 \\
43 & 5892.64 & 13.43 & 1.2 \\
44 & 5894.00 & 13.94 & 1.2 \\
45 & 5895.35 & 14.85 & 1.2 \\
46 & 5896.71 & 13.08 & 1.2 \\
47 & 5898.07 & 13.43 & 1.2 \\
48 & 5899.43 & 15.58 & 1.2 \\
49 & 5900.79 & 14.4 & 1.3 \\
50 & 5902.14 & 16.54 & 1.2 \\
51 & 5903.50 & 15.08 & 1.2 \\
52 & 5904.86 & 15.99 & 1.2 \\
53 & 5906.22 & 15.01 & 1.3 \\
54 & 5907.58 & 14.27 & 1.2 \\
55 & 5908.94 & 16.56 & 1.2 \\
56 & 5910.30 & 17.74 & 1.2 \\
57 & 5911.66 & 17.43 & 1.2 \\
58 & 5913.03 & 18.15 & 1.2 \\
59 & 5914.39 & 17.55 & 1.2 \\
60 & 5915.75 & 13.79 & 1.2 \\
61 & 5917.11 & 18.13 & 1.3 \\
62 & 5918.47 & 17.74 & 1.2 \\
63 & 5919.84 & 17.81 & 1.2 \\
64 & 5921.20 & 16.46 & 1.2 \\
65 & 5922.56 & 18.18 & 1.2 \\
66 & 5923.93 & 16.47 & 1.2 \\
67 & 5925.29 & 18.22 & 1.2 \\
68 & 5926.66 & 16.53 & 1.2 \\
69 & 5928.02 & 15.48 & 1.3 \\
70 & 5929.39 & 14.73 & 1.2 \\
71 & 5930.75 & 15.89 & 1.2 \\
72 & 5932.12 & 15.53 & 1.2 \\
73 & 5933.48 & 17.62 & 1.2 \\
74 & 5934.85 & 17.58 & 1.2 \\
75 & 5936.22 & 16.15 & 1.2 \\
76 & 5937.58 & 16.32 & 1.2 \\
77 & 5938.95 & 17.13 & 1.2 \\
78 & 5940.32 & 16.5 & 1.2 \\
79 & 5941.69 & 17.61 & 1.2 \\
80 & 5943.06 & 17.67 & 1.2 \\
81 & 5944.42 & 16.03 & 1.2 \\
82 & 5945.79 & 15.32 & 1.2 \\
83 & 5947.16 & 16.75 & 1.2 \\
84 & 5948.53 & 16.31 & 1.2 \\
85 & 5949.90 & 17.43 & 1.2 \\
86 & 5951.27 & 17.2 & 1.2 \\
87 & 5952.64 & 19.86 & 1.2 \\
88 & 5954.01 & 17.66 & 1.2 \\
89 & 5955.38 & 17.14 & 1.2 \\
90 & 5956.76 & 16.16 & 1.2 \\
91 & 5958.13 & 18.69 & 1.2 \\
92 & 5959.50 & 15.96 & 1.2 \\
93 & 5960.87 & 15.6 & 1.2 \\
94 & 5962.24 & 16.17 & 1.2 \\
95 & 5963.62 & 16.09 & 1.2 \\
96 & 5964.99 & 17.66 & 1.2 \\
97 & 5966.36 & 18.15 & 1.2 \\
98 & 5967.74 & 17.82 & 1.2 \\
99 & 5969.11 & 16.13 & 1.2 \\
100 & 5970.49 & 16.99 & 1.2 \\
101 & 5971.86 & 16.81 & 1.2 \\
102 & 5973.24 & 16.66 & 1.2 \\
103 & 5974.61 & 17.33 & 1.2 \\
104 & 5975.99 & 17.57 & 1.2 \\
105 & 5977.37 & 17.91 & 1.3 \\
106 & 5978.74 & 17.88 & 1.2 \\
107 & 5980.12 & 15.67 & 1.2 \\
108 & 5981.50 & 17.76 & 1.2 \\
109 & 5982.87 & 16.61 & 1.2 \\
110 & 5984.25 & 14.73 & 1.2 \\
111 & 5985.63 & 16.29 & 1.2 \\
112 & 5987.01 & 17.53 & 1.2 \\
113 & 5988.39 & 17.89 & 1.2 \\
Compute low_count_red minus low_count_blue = -2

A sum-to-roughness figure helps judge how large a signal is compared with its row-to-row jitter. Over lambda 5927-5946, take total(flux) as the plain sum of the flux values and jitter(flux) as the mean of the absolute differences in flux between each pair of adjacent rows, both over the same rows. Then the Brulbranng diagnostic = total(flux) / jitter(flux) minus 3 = 269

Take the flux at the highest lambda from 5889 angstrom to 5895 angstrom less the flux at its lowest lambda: 2.3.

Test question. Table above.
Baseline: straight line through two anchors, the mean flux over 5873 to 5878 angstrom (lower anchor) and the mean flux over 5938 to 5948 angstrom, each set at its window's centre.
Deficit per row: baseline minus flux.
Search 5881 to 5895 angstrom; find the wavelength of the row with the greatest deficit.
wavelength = 5891.28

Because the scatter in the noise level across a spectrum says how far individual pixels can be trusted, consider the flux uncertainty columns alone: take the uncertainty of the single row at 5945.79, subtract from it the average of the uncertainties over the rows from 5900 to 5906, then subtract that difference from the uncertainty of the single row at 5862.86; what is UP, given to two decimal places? 1.23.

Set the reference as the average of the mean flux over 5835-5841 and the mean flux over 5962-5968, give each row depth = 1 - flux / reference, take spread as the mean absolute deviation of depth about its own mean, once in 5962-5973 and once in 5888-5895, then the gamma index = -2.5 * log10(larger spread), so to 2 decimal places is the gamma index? 3.07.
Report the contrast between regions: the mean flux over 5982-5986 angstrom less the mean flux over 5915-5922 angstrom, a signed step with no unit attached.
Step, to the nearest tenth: -0.9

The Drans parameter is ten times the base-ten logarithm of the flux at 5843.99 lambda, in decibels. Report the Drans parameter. 12.5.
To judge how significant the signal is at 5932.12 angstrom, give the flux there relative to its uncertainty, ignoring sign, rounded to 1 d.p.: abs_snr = 12.9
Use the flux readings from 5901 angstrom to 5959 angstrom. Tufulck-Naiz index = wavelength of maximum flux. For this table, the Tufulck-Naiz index 5952.64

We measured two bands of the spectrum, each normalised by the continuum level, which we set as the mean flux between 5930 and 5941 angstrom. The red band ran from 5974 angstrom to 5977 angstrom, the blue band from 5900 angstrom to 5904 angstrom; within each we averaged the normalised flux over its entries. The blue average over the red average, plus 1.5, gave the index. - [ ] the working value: 2.38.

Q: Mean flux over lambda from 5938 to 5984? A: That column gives 17.0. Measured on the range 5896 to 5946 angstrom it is 16.3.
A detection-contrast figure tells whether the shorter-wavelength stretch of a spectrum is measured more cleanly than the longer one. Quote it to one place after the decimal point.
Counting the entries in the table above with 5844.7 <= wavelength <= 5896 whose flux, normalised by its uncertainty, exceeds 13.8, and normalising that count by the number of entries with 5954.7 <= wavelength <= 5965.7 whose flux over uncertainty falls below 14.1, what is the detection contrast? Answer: 3.0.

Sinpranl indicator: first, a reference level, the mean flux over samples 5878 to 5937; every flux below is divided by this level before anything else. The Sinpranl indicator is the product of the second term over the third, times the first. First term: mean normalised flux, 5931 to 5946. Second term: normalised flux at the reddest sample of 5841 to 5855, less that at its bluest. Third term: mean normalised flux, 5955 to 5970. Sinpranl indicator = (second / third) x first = -0.07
